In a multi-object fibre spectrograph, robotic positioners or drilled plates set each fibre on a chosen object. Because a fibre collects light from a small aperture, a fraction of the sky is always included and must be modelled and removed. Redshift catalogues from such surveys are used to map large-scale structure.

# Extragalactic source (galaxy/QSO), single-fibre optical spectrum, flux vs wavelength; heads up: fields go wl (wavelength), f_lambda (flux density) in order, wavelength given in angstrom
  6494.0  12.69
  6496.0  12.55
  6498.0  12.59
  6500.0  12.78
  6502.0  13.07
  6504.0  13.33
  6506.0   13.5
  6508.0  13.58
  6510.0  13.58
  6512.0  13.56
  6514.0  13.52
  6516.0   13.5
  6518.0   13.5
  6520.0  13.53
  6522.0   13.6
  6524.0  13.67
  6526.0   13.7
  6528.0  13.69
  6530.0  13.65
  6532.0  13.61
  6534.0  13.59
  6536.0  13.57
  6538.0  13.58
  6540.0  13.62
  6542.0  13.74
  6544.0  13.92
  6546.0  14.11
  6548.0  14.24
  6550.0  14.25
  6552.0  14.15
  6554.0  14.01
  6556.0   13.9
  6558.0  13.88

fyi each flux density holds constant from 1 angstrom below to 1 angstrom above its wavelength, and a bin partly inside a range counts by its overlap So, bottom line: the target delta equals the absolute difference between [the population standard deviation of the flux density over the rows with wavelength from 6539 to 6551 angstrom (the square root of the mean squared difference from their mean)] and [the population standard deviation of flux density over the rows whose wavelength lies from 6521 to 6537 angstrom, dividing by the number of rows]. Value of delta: 0.20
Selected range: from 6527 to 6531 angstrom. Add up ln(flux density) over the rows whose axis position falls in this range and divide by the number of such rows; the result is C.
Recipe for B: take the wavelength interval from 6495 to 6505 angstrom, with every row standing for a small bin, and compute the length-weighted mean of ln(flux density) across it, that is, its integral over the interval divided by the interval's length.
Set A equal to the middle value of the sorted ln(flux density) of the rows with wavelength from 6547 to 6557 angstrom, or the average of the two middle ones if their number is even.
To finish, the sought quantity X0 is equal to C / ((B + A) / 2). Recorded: 1.005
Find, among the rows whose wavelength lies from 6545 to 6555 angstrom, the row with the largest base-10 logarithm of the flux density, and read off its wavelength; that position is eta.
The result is 6550.0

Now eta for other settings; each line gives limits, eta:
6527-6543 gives 6542.0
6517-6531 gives 6526.0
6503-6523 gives 6522.0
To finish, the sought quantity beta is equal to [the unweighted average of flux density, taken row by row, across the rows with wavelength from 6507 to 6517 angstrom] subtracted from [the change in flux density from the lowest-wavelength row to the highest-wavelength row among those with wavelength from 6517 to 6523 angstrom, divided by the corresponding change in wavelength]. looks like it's -13.5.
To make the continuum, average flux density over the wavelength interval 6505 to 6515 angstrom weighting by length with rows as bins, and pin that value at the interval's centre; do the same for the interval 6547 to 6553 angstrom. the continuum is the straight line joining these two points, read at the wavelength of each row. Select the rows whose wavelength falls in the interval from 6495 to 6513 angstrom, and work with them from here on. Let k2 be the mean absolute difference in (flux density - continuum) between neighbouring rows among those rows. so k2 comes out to 0.115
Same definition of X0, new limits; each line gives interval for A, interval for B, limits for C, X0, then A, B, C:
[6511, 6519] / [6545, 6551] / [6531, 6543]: 0.994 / 2.60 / 2.65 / 2.611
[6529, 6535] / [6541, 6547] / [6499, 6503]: 0.976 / 2.61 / 2.63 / 2.559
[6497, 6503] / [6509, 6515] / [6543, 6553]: 1.028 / 2.55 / 2.61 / 2.649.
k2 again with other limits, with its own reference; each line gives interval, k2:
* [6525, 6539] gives 0.053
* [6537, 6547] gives 0.099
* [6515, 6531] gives 0.033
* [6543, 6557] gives 0.121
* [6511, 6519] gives 0.053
